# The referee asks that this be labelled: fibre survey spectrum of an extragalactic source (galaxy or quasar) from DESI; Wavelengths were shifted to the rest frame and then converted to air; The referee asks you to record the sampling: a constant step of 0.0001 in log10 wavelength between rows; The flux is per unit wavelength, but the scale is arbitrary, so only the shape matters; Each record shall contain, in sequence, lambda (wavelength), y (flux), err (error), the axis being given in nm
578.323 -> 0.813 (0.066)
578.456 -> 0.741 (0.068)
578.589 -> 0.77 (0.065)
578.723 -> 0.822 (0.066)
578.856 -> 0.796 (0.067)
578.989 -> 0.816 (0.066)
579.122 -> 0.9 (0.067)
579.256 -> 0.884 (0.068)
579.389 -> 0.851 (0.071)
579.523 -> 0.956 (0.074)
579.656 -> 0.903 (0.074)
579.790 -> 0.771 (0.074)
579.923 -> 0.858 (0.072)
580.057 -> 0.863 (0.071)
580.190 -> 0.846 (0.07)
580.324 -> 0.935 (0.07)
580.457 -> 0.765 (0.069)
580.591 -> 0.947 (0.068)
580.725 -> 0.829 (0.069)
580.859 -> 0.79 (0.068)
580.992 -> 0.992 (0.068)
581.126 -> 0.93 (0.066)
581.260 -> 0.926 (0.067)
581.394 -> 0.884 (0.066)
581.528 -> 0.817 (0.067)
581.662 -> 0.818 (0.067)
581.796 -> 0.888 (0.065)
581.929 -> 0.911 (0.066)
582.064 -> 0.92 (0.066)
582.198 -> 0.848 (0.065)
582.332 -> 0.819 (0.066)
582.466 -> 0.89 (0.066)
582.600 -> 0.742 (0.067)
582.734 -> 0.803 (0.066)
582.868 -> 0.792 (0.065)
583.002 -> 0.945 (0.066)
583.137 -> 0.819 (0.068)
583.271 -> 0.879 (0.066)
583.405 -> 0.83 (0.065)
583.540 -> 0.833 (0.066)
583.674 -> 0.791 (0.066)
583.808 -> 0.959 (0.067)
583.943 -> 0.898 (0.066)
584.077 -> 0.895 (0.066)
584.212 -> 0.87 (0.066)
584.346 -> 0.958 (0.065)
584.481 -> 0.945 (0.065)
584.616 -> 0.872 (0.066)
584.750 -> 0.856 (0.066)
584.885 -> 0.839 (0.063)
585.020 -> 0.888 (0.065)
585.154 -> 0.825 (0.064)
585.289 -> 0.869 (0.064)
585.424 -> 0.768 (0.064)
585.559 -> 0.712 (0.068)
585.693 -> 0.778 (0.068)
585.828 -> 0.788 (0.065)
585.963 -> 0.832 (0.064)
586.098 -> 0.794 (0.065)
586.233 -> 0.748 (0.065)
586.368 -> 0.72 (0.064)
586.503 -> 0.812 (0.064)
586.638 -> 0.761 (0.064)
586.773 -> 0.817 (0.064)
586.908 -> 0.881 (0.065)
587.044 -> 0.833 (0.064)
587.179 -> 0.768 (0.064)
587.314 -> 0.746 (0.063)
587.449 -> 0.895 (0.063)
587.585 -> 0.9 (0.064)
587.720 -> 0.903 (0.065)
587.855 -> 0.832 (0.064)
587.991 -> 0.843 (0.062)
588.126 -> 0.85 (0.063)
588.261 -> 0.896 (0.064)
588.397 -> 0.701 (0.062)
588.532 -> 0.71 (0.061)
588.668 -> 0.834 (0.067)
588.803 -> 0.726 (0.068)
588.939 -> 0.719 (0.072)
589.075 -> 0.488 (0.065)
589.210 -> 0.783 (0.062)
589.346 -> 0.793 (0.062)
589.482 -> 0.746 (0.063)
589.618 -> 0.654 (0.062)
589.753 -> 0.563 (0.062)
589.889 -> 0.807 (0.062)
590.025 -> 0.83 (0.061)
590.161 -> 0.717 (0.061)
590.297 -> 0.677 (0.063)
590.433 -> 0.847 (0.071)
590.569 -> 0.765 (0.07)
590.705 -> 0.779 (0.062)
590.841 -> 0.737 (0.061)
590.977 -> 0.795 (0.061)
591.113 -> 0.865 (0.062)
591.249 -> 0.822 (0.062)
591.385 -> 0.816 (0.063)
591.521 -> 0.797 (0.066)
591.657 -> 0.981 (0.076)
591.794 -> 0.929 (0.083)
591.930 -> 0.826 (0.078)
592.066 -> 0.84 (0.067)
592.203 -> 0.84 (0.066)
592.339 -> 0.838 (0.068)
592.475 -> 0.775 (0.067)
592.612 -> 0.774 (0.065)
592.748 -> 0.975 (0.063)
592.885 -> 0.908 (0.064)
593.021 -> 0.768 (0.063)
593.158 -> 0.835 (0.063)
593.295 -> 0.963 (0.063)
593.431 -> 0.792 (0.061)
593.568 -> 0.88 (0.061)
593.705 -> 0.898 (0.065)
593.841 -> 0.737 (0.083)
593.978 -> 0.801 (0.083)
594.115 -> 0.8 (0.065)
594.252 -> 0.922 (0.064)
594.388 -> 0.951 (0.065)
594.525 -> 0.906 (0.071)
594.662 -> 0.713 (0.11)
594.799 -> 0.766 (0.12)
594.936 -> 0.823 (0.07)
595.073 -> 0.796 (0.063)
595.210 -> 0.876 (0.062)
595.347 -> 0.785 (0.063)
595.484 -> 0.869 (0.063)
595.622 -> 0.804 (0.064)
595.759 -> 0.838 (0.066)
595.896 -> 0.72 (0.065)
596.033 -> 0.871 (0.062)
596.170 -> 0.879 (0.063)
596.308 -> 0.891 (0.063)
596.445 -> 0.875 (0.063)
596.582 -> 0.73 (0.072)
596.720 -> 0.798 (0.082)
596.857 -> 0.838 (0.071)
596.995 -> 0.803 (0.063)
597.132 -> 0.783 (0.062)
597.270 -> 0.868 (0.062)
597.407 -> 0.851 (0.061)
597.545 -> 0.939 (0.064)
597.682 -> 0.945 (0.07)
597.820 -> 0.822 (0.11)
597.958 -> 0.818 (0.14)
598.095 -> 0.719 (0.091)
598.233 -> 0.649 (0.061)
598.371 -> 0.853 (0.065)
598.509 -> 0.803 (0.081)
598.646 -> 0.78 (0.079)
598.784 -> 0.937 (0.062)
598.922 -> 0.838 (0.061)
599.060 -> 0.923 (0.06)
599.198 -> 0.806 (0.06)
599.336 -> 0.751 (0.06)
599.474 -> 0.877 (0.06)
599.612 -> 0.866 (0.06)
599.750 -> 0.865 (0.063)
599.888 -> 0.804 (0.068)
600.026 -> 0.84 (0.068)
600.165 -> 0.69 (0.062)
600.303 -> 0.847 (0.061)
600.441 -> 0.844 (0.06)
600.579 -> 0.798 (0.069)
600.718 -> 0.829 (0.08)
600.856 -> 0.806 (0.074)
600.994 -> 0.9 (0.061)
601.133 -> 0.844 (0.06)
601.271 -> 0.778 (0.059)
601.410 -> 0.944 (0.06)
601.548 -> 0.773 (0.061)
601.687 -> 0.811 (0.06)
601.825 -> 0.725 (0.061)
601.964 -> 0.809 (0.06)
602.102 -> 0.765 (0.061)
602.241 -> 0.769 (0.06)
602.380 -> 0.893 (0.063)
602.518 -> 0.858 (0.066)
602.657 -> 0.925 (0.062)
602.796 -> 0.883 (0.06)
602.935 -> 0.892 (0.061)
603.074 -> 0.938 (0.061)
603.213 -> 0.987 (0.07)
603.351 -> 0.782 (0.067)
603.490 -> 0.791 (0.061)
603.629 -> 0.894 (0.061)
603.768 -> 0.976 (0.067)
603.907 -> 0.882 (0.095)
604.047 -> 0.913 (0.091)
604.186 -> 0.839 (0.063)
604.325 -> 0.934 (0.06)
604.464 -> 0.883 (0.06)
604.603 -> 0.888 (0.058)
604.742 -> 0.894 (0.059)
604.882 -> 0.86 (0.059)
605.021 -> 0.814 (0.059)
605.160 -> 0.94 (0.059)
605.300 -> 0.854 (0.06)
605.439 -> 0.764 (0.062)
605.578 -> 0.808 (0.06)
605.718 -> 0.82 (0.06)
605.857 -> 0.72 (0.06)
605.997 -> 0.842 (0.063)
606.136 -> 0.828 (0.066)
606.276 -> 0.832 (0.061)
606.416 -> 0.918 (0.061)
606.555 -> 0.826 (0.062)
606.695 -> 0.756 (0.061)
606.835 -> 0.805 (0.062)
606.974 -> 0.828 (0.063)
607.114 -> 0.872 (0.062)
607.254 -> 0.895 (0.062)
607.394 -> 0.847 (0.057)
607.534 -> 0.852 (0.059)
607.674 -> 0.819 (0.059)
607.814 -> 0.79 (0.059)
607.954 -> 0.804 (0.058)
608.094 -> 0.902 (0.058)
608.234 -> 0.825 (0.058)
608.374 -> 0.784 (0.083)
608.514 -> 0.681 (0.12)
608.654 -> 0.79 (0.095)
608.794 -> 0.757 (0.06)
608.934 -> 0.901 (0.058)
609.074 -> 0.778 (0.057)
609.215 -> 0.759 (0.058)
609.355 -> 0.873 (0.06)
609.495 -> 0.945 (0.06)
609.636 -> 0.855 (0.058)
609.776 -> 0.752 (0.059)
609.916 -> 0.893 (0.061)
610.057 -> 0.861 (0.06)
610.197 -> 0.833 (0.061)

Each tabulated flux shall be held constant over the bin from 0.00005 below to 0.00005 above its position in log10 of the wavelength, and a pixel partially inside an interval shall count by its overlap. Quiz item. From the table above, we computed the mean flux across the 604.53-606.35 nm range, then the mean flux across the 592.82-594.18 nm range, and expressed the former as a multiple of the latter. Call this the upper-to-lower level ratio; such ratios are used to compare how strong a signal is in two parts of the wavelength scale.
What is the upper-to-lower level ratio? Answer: 1.00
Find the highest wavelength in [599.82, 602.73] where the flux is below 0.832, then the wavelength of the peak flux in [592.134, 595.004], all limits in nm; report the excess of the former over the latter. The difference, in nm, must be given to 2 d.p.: 9.49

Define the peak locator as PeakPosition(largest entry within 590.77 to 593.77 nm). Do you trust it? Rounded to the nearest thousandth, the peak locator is 591.657 nm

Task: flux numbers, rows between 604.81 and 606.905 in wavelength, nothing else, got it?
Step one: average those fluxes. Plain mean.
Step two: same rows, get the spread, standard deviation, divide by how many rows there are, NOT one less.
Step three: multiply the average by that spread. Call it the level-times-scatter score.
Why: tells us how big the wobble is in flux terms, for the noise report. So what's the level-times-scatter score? 0.045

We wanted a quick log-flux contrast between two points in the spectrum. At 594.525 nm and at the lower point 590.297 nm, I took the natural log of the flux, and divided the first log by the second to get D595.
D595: 0.3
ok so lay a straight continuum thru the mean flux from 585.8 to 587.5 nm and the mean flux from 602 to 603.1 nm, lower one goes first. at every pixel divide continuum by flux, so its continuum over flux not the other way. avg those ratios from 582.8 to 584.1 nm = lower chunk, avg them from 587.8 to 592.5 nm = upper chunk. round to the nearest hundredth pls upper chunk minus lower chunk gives 0.14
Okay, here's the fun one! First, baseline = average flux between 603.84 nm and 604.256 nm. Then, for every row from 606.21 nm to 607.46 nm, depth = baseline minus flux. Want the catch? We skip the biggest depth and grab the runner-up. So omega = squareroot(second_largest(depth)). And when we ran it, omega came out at 0.27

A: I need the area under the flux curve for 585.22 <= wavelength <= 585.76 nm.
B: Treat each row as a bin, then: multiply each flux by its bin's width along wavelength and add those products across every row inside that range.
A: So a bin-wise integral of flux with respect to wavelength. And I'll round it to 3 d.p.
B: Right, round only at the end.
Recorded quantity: 0.422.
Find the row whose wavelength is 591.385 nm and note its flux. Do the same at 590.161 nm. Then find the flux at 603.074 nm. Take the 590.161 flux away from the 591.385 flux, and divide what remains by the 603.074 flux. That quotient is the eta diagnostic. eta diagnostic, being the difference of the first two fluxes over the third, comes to 0.11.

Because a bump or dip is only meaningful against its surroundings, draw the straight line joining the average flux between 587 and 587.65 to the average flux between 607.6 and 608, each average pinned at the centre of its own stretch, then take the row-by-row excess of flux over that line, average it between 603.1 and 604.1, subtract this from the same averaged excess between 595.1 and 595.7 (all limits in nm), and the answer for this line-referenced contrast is -0.07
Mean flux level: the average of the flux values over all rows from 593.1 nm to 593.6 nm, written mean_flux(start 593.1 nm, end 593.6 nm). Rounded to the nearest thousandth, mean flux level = 0.867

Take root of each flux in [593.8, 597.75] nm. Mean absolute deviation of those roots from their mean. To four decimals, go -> 0.0308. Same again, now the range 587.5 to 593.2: 0.0401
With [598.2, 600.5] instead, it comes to 0.0310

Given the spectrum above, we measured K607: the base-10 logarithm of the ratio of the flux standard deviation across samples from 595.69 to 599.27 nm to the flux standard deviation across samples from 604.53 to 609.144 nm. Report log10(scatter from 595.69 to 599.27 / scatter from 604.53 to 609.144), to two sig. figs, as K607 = 0.10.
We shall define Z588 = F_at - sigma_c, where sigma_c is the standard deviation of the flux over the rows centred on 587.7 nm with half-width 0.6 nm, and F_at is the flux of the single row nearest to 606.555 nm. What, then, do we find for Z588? 0.77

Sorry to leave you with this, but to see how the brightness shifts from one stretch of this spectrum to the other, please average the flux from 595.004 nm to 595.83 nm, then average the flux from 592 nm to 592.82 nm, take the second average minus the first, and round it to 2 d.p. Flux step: 0.01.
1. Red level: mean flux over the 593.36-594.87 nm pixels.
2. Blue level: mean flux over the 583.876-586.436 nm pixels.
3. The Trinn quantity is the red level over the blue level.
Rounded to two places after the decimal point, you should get 1.00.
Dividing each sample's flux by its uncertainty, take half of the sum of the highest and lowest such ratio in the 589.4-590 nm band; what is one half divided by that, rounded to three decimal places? 0.045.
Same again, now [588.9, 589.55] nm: 0.049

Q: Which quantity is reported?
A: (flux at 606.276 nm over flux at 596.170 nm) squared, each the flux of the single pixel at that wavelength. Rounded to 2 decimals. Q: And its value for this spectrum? 0.90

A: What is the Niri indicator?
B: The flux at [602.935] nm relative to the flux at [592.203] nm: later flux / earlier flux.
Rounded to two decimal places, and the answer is 1.06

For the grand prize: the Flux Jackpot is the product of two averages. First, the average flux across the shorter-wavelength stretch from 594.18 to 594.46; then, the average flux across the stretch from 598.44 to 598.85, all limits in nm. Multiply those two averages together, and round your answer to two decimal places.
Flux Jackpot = 0.79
